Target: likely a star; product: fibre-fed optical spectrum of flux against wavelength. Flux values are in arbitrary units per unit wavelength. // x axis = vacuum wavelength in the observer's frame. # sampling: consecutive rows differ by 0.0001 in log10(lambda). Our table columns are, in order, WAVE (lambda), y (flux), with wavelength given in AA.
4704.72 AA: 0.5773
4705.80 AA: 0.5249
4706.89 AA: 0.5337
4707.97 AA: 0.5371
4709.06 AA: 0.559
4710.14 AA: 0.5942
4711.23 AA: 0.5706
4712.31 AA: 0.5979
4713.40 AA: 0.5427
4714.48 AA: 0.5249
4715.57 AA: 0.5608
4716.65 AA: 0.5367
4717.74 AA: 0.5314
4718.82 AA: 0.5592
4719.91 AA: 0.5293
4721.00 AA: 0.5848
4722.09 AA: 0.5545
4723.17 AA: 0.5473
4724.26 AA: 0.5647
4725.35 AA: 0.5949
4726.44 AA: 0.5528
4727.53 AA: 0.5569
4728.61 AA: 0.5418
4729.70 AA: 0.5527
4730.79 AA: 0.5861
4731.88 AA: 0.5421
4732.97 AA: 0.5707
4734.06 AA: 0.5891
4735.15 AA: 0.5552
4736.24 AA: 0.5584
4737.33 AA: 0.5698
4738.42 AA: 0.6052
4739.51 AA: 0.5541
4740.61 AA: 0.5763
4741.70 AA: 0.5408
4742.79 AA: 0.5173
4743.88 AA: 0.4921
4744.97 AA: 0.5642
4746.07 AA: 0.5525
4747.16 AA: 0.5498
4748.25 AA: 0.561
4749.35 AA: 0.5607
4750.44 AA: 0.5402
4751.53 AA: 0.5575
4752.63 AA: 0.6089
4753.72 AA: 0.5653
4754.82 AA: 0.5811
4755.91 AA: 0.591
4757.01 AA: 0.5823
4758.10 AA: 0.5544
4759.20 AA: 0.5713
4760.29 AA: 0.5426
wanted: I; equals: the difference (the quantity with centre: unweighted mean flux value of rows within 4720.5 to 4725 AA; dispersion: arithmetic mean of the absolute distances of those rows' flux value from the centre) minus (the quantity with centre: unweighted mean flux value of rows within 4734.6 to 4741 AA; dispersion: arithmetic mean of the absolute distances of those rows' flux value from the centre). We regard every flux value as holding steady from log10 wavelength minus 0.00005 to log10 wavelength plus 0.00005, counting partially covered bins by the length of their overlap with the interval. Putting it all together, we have -0.002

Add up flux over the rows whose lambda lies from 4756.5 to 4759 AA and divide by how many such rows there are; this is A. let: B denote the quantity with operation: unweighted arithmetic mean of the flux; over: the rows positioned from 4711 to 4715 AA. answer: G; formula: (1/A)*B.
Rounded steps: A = 0.568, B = 0.559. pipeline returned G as 0.98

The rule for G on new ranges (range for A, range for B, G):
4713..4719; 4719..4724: 1.02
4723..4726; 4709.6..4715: 0.99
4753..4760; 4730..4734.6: 1.00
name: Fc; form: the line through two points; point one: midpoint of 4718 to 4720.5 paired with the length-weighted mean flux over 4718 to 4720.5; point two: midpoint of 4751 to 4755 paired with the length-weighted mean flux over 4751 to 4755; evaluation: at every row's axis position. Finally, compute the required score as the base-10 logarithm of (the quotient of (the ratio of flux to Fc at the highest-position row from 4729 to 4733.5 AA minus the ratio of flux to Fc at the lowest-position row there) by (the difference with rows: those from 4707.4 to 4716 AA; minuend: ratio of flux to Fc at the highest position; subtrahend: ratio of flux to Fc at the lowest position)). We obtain -0.1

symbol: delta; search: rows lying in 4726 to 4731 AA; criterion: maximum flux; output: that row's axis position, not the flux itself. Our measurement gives 4730.79 AA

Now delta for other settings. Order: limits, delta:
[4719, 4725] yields 4721.00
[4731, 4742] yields 4738.42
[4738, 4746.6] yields 4738.42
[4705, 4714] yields 4712.31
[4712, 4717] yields 4712.31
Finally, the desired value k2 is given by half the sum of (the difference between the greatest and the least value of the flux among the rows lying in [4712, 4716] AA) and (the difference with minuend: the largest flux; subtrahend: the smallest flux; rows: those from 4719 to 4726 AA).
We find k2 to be 0.069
